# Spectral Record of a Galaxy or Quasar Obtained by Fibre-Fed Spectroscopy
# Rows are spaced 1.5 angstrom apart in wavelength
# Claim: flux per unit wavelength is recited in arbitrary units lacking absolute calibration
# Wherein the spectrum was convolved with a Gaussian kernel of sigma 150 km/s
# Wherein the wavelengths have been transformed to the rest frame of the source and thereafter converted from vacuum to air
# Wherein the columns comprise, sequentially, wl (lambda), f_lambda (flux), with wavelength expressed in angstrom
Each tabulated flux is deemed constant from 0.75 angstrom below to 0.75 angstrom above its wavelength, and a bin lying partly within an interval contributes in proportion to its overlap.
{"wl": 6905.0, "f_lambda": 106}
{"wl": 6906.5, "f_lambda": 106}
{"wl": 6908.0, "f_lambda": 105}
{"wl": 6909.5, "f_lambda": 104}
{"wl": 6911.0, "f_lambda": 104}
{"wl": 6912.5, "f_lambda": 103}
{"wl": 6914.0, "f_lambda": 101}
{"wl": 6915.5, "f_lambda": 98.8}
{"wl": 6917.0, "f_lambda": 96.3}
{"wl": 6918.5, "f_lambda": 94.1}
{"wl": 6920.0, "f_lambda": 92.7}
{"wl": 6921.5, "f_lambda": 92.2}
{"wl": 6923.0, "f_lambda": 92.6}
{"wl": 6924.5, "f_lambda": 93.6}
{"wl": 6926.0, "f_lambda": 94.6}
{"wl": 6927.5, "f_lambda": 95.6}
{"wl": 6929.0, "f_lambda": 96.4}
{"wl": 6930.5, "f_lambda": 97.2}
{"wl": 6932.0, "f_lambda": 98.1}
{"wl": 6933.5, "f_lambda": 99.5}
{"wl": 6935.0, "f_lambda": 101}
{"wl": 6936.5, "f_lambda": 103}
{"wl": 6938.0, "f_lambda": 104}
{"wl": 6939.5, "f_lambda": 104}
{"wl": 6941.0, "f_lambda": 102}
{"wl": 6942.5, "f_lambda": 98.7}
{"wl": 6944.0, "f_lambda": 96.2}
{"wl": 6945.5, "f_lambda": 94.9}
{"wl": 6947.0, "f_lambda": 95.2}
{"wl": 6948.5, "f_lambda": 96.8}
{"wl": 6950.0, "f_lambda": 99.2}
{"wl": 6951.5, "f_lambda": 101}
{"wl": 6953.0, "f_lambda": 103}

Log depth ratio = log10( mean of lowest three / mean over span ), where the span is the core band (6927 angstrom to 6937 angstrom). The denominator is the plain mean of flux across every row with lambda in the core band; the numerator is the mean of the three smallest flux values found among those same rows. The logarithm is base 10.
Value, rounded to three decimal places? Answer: -0.010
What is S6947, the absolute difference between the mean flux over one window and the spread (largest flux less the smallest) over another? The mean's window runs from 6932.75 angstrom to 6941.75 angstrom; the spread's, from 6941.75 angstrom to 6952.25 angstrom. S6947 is 96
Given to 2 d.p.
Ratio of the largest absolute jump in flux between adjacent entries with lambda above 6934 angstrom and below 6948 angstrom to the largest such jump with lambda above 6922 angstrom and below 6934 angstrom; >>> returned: 2.36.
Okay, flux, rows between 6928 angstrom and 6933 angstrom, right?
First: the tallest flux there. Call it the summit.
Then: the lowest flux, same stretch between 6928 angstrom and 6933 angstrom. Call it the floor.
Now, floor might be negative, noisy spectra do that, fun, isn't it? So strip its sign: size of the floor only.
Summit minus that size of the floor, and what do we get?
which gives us 1.7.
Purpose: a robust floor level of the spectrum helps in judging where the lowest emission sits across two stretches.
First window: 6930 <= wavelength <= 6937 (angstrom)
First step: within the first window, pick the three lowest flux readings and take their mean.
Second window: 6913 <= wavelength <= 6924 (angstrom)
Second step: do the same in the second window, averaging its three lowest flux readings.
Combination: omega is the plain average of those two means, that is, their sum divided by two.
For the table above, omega 95.4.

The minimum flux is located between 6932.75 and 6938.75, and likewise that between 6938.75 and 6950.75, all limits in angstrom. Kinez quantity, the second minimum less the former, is -5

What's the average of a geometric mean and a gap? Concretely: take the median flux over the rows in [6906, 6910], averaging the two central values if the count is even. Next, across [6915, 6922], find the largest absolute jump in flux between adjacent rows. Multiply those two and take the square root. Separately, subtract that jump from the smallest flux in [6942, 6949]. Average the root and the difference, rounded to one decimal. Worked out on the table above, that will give 54.3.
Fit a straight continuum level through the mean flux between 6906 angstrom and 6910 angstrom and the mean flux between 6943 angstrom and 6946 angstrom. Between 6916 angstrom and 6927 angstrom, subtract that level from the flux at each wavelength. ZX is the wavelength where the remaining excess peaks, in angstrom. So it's 6926.0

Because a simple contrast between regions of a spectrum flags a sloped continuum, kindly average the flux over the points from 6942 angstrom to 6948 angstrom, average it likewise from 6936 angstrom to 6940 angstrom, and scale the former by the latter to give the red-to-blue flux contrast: 0.93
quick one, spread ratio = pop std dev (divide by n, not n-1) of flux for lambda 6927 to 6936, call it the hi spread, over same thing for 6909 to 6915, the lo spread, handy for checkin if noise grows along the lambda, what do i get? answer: 1.50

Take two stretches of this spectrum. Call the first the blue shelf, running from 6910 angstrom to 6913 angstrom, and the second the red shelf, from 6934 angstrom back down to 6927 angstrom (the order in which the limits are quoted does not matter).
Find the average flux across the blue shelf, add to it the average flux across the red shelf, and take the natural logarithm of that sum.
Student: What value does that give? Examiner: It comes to 5.30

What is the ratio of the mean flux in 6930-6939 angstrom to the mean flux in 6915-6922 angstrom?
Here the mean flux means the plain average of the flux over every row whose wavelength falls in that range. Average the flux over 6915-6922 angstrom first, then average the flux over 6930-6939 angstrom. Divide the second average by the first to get 1.06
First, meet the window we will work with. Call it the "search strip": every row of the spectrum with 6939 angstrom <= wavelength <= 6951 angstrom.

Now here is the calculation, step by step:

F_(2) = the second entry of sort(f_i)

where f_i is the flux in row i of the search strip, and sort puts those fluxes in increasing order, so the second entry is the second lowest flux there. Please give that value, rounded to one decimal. 95.2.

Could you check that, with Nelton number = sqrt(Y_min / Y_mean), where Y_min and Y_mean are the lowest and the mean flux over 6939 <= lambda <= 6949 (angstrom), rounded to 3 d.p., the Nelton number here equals 0.983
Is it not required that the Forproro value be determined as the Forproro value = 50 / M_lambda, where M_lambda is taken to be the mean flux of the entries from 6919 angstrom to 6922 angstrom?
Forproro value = 0.54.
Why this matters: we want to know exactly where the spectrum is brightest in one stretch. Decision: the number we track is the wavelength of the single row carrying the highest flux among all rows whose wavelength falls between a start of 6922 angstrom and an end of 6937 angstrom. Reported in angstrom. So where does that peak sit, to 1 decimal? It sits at 6936.5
